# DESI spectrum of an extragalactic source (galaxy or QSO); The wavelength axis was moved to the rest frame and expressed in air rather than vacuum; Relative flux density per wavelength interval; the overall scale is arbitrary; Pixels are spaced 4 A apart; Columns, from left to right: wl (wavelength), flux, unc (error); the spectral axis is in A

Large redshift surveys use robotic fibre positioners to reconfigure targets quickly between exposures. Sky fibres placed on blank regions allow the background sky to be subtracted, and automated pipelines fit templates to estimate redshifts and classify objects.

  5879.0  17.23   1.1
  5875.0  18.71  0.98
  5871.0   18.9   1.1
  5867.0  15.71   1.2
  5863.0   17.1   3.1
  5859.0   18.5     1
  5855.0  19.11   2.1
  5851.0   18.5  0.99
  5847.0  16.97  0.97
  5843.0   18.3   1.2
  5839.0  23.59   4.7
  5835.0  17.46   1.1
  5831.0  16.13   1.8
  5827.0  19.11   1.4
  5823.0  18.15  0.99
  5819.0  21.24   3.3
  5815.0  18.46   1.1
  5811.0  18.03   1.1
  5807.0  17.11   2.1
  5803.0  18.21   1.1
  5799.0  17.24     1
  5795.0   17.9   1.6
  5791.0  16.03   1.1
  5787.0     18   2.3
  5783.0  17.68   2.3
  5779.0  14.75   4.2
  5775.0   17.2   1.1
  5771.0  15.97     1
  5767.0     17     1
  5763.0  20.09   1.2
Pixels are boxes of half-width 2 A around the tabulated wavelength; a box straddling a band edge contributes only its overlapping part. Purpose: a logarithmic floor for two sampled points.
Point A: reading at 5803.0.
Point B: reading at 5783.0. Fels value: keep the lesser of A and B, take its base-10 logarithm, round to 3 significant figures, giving 1.25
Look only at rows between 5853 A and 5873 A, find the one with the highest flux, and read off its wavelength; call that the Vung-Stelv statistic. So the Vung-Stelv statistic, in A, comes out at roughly 5855.0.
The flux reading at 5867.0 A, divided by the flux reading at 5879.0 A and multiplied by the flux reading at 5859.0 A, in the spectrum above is 16.9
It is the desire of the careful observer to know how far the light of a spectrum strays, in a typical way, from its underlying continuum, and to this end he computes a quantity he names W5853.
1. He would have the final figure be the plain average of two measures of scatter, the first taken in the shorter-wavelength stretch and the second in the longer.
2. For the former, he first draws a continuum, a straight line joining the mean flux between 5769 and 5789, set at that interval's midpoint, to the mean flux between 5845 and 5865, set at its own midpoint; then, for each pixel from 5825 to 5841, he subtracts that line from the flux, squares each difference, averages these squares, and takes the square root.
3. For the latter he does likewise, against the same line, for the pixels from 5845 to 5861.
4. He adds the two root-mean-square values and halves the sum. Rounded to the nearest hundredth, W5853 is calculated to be 1.95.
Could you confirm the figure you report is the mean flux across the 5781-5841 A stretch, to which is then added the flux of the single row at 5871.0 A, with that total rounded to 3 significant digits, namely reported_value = 37.2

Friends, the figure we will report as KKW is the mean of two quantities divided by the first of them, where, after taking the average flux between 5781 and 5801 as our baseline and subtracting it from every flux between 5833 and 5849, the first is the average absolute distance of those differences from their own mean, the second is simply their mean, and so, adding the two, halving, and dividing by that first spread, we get 0.88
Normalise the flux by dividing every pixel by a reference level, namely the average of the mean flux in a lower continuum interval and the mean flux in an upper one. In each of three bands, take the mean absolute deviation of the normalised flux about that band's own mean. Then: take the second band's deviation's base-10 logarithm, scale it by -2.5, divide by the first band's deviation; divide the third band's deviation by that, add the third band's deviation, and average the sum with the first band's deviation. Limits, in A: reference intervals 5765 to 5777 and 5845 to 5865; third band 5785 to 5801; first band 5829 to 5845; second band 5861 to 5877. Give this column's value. 0.088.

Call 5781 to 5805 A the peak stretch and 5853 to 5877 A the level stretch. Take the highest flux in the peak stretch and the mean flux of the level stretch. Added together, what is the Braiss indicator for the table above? 36.2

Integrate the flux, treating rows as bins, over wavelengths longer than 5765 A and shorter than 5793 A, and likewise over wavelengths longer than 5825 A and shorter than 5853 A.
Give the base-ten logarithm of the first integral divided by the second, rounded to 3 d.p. -0.047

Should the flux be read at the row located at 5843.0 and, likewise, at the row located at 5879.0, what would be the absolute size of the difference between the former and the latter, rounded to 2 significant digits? 1.1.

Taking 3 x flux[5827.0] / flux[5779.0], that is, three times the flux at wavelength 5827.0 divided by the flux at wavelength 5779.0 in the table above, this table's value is 3.9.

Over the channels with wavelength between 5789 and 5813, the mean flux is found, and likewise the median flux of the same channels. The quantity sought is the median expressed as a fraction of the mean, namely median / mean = 1.009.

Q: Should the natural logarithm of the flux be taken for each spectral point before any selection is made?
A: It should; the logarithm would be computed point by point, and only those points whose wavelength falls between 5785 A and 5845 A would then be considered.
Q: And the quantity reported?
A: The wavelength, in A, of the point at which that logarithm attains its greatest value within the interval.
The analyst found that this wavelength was 5839.0 A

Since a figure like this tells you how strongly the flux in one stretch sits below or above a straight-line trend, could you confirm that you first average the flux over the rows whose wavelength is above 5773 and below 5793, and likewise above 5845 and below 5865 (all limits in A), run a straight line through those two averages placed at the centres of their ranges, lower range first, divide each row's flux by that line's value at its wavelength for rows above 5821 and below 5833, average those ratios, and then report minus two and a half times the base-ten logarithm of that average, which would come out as -0.017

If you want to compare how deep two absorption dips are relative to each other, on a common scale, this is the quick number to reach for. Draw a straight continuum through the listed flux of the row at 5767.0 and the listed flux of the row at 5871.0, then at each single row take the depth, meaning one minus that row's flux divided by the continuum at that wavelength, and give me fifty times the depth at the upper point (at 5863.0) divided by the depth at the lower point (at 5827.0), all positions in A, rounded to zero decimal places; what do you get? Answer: -79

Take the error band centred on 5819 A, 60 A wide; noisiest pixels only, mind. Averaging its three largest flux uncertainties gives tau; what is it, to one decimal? 3.4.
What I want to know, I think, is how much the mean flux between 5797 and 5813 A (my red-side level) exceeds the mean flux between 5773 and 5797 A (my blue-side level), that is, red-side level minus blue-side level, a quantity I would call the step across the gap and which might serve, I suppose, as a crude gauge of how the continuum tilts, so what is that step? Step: 0.72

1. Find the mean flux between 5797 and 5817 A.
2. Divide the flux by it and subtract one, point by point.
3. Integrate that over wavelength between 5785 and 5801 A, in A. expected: -0.46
